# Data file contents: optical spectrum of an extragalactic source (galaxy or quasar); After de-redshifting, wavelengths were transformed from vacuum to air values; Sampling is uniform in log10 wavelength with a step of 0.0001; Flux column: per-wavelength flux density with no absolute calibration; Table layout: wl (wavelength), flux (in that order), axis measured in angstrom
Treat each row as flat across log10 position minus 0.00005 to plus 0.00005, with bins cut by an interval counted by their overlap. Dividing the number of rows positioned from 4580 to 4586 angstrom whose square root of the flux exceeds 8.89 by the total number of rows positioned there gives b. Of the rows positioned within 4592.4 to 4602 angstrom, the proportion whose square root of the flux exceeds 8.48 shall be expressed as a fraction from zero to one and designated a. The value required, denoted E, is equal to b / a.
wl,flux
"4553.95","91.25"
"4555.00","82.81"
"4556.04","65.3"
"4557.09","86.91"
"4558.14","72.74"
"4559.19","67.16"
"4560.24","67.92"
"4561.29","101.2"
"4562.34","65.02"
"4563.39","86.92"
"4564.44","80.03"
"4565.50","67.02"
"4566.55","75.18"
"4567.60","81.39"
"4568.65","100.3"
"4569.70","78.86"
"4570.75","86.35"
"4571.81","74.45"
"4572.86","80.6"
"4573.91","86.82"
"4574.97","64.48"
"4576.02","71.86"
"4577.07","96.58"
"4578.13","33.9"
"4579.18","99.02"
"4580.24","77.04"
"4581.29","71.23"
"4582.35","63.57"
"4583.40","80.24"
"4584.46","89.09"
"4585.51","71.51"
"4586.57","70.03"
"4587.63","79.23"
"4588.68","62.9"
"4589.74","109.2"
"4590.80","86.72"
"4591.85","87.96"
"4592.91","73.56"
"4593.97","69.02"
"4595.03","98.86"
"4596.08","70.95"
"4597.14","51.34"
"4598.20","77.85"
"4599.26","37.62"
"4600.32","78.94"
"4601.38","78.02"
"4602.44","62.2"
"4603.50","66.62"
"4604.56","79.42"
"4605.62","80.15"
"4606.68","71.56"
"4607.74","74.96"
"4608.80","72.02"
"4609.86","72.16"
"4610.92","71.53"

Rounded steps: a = 0.56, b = 0.33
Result 0.6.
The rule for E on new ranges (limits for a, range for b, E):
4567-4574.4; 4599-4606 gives 0.3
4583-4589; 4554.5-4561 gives 0.7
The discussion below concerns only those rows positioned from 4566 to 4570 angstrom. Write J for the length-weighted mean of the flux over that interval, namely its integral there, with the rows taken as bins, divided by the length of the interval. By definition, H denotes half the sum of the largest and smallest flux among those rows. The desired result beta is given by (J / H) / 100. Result 0.0096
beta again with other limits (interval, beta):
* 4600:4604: 0.0101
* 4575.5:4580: 0.0113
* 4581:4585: 0.0100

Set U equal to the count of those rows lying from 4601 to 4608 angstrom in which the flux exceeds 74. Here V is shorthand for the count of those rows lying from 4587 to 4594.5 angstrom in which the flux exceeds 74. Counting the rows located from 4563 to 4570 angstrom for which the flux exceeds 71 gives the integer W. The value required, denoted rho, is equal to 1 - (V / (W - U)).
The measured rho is -1.0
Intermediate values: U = 4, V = 4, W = 6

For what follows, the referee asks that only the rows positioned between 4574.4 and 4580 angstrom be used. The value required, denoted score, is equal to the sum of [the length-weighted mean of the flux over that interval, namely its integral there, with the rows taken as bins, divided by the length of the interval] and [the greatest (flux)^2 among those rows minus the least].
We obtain 8729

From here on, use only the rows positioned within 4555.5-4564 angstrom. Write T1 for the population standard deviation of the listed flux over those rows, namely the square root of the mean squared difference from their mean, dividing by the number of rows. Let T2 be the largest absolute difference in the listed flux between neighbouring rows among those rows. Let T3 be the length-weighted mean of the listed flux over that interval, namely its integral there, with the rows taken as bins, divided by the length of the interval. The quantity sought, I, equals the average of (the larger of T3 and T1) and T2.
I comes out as 56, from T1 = 13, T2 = 36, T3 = 77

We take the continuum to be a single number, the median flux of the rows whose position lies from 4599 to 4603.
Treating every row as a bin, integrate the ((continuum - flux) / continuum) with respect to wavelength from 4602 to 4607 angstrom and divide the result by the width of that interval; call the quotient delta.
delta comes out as -0.030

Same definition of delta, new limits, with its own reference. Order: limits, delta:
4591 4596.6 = -0.148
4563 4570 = -0.160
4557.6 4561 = -0.021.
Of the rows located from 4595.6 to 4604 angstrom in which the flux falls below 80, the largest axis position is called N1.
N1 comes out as 4603.50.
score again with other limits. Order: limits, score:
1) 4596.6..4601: 4878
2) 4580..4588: 3971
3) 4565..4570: 5649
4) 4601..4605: 2510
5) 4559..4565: 6092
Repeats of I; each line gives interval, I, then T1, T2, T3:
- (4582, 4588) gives 47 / 8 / 18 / 76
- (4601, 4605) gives 43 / 7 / 16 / 71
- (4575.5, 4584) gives 70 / 19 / 65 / 74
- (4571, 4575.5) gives 50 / 8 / 22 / 77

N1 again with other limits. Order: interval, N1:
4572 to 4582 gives 4581.29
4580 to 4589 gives 4588.68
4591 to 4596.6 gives 4596.08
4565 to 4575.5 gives 4574.97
